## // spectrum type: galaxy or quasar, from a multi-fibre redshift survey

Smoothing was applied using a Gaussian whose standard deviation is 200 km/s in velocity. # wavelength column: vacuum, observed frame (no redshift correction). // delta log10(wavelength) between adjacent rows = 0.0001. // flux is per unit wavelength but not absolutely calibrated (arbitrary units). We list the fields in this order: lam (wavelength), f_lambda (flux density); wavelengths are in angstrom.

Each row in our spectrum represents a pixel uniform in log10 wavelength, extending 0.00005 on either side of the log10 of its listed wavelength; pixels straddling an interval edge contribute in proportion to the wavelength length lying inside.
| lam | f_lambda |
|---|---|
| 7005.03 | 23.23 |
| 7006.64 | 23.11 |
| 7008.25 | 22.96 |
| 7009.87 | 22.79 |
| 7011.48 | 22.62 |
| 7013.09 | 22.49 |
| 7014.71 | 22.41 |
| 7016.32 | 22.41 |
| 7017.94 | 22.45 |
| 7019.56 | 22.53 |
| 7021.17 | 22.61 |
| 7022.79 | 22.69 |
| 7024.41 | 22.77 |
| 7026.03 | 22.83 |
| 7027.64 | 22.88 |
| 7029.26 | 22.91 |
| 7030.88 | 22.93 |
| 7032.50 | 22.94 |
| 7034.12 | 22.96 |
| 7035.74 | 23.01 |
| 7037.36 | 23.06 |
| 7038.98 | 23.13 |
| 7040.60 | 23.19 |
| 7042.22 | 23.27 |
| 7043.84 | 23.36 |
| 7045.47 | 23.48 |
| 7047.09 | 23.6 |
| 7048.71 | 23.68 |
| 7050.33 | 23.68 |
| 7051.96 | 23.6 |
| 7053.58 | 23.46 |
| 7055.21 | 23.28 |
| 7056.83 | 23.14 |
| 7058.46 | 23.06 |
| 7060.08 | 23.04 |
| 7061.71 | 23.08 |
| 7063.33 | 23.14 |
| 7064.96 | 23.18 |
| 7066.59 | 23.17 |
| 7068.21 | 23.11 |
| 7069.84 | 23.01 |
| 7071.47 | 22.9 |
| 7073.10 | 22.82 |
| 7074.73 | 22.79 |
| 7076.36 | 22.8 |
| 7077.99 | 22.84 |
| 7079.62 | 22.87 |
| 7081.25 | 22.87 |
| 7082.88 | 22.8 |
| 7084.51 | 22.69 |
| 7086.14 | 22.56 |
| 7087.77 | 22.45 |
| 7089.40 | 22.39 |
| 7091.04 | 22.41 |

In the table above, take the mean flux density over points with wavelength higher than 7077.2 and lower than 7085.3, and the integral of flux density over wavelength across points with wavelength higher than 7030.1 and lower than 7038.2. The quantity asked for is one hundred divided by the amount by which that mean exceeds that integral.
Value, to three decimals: -0.612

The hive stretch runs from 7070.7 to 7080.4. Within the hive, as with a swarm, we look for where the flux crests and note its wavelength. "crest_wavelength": 7071.47 angstrom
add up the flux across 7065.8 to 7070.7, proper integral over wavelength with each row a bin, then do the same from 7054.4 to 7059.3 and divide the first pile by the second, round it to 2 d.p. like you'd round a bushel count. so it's 1.00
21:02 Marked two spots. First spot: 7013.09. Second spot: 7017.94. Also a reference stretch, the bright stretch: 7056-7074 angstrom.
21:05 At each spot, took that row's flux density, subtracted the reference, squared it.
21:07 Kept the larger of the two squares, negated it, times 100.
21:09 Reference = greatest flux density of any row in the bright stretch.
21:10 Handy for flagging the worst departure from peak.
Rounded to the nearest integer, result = -53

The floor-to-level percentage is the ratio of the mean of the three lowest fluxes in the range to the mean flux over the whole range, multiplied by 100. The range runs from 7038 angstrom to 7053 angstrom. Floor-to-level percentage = 98.95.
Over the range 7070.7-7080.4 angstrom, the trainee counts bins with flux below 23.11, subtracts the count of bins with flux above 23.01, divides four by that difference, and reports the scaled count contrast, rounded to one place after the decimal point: 0.7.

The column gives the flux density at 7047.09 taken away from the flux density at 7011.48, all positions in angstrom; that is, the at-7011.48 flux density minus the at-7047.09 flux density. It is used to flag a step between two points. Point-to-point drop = -1.0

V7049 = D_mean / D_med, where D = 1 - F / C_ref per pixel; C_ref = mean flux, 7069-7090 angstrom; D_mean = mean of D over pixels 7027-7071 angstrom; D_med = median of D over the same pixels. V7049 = 1.15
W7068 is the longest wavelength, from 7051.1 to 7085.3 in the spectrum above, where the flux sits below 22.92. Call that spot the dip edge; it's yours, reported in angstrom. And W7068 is 7084.51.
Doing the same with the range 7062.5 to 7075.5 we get 7074.73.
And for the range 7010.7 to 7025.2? 7024.41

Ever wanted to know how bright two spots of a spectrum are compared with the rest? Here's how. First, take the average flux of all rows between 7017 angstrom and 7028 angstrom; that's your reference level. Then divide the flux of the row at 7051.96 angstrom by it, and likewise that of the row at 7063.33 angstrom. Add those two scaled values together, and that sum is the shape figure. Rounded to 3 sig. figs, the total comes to 2.06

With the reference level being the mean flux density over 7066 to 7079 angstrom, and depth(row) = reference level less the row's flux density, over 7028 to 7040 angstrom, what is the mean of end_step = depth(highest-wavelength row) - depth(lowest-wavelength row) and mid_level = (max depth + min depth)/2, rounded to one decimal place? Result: -0.2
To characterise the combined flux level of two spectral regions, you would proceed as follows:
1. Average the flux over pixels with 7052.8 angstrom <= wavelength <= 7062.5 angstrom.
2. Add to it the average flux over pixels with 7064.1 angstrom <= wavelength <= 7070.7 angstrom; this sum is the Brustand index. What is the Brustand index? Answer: 46.3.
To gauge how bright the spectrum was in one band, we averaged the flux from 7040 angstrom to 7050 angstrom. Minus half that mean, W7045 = -11.7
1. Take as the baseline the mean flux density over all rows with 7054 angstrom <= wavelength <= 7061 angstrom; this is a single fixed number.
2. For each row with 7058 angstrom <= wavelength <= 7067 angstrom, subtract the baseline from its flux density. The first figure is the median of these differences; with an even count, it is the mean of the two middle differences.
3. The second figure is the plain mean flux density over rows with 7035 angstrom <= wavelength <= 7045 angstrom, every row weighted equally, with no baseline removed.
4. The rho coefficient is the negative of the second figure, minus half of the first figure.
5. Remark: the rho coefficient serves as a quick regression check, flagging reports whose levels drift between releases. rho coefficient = -23.2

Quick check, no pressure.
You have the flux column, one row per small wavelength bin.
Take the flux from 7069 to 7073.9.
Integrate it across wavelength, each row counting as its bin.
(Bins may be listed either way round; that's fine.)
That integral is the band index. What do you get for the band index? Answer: 112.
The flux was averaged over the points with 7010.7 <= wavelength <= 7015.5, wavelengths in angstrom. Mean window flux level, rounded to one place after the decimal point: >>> 22.5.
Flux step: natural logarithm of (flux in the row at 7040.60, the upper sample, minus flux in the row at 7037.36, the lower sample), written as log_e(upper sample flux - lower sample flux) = -2.0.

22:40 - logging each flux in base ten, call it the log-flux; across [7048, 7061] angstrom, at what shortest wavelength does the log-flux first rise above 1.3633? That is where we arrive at 7048.71 angstrom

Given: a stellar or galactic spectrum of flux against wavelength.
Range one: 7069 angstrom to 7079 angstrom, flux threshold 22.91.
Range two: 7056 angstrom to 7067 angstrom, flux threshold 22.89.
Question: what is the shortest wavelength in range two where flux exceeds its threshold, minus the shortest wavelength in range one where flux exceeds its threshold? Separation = -13.0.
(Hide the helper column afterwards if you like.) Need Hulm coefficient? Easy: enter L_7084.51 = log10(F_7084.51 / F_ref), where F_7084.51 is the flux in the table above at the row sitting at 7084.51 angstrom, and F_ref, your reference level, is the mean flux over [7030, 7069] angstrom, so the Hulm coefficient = -0.010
